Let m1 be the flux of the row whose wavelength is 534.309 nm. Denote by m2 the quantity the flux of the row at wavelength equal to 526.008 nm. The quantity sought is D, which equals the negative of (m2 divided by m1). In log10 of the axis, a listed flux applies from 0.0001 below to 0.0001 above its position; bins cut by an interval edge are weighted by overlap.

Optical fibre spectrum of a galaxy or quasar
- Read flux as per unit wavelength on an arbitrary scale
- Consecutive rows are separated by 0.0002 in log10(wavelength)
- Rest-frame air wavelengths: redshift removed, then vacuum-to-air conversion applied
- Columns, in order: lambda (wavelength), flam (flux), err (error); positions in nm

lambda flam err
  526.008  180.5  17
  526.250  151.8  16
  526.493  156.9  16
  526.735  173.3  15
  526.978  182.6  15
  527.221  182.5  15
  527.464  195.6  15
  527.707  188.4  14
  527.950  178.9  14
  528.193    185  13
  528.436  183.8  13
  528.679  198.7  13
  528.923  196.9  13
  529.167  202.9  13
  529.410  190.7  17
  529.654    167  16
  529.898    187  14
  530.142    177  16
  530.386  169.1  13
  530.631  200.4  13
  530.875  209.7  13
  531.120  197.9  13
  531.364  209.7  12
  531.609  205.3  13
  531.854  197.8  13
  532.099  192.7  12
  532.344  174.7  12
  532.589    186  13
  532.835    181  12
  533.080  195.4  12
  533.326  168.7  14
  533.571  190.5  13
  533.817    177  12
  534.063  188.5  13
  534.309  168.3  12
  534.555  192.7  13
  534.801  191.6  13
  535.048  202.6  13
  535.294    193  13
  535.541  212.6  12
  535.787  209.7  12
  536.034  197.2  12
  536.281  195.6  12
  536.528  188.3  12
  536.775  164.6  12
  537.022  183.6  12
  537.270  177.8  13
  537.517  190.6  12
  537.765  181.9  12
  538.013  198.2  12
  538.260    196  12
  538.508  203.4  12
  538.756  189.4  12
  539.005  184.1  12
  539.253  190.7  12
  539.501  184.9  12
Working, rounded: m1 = 168.3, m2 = 180.5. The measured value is -1.07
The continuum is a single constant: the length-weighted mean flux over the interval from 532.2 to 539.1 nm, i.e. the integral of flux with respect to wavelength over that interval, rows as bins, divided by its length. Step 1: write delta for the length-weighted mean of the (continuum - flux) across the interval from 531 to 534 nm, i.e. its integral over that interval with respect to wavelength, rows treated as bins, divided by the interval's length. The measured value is -1.0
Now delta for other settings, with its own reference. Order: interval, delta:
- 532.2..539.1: 0.0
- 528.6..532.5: -3.5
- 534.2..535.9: -7.2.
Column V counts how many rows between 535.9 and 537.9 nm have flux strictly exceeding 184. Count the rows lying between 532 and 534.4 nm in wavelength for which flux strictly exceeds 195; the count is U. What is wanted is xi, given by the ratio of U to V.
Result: 0.25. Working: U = 1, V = 4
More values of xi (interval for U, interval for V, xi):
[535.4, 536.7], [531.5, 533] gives 1.00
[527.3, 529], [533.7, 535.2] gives 0.75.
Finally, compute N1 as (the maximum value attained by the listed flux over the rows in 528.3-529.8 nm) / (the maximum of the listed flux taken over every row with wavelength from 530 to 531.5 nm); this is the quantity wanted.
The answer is 0.97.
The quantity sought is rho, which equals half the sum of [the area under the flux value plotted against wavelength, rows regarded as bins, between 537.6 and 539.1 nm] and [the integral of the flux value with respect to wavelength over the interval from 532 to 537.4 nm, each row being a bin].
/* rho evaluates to 651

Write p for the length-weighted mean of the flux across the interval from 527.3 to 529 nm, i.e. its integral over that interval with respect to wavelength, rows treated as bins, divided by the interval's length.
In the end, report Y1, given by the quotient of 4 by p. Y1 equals 0.0211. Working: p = 189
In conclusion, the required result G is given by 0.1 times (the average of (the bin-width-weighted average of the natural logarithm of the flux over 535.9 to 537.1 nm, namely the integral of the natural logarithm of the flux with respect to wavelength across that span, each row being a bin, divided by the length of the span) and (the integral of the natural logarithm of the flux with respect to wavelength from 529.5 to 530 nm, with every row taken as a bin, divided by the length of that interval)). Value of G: 0.520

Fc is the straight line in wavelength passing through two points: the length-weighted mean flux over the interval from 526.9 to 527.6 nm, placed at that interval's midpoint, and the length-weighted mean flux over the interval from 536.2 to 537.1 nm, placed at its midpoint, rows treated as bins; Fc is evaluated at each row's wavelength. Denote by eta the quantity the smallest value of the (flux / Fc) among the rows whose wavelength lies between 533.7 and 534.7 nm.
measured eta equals 0.92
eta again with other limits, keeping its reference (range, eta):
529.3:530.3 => 0.90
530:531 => 0.91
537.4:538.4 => 1.00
